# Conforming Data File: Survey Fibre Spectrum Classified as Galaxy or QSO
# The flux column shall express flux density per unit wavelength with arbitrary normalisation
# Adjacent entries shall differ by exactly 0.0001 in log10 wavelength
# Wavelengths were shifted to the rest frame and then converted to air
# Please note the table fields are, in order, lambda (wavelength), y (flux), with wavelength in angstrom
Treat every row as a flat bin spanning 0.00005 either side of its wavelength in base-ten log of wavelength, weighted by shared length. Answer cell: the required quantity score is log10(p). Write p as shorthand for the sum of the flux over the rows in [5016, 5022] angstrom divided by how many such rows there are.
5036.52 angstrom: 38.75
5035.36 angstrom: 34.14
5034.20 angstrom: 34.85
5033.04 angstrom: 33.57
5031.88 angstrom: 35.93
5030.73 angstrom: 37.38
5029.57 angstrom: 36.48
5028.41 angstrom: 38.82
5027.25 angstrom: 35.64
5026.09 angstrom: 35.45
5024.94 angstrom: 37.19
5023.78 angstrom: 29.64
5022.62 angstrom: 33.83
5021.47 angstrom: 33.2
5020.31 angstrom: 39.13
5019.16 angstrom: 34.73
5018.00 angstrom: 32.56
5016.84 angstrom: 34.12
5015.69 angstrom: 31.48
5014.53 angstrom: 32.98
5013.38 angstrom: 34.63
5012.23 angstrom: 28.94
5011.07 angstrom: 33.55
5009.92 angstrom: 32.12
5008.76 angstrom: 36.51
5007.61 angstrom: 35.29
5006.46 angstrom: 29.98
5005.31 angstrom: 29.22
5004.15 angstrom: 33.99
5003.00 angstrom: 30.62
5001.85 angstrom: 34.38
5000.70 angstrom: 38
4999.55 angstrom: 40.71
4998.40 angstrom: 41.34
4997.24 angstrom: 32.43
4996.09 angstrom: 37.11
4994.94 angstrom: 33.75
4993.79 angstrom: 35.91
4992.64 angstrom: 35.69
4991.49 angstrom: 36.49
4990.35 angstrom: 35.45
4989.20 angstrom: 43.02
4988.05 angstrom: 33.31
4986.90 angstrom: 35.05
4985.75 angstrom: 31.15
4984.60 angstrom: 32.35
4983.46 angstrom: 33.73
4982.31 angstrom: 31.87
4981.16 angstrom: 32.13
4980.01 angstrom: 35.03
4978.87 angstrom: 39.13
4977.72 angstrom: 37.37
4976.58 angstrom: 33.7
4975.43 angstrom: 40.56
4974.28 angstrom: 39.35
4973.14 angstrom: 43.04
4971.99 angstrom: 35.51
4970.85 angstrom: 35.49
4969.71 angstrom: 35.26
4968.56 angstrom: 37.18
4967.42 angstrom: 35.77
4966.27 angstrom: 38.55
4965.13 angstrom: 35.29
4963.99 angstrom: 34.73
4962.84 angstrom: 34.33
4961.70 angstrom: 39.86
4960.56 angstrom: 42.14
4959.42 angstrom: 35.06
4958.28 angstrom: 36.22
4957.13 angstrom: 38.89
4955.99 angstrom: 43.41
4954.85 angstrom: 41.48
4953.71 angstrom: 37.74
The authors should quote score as 1.54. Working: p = 34.7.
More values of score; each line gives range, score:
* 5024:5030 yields 1.56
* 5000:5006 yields 1.52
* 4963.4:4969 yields 1.56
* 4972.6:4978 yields 1.59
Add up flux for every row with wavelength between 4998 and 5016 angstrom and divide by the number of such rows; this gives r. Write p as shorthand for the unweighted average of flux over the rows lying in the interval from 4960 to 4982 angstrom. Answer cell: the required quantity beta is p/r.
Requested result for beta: 1.09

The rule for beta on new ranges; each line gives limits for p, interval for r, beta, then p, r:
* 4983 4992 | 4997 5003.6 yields 0.97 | 35.1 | 36.2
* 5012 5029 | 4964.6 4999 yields 0.95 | 34.2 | 36.1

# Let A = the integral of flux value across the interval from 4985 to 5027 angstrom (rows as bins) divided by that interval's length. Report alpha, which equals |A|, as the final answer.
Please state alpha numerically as 34.5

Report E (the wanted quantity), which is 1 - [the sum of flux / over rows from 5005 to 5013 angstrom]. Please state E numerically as -225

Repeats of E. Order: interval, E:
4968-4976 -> -265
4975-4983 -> -249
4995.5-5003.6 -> -254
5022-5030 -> -246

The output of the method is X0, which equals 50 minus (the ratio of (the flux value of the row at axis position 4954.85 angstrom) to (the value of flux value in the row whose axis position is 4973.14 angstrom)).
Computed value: 49.0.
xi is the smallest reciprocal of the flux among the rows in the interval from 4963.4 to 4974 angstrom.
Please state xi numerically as 0.0232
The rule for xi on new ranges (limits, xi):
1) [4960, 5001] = 0.0232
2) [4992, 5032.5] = 0.0242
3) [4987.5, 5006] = 0.0232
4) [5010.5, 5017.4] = 0.0289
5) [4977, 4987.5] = 0.0256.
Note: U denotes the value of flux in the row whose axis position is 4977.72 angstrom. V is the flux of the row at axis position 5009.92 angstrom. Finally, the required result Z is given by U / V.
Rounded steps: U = 37.37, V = 32.12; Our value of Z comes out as 1.16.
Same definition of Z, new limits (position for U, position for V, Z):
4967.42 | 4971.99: 1.01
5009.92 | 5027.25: 0.90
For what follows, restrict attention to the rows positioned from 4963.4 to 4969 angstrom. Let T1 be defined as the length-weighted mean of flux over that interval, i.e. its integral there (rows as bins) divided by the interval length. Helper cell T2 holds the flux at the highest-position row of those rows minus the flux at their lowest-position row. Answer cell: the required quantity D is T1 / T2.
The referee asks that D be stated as 15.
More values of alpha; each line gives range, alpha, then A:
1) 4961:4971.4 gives 36.4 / 36.4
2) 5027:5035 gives 36.1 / 36.1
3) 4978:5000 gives 35.5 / 35.5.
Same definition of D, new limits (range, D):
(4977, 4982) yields -7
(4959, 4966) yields 161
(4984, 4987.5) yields 12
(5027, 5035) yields -46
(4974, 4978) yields -19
